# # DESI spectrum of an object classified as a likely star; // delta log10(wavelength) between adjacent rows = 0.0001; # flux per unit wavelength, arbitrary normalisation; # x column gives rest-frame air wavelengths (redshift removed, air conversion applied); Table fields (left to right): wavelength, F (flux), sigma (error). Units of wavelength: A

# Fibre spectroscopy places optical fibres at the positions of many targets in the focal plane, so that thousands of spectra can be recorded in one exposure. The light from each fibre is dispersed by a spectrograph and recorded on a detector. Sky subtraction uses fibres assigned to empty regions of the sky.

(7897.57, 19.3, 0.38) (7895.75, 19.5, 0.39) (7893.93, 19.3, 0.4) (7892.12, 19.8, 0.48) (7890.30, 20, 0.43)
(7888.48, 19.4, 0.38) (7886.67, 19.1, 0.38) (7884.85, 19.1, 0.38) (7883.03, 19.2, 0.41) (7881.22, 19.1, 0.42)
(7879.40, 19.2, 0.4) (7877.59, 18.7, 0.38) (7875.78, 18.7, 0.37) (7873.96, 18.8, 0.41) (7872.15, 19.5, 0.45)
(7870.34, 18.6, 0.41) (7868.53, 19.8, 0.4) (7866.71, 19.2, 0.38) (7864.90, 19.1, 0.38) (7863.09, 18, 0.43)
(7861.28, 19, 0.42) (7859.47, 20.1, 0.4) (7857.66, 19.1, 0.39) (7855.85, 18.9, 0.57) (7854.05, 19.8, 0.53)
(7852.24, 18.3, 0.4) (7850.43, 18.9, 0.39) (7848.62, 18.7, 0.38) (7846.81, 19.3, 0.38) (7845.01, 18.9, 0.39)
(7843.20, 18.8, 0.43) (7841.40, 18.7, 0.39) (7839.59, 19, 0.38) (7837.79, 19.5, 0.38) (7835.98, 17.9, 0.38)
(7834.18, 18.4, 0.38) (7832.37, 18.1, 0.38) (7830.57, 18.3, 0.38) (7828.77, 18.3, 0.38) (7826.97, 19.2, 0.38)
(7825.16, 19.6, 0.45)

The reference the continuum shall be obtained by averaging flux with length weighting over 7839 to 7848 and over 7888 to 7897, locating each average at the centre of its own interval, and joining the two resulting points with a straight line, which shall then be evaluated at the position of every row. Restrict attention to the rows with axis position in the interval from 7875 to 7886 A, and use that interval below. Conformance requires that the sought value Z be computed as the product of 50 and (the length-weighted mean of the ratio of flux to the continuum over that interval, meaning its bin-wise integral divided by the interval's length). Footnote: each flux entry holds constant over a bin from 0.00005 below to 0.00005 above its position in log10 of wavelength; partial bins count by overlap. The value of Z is 48.9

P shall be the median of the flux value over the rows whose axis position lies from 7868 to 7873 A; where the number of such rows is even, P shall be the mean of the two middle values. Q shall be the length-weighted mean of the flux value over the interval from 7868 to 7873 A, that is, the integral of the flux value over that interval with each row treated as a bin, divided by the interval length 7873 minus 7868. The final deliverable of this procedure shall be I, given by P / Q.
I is 1.01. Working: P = 19.5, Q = 19.3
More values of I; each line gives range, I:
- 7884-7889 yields 1.00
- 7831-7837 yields 1.00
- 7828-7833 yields 1.00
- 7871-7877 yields 0.99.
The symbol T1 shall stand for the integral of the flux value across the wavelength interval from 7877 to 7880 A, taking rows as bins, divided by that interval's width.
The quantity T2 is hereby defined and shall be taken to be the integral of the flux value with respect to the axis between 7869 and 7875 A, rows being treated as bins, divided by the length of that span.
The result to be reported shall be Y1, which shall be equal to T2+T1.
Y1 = 38.00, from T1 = 19.0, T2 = 19.0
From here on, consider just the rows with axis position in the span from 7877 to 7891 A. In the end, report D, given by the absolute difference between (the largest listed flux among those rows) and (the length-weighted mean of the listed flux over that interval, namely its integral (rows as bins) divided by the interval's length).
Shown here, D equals 0.78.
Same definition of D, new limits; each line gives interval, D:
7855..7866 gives 1.06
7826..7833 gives 0.70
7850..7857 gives 0.81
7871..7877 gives 0.53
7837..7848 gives 0.47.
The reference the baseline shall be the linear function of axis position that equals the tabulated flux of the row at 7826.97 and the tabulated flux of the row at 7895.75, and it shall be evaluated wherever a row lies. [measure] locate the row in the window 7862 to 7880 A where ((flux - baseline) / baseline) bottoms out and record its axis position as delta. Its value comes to 7863.09 A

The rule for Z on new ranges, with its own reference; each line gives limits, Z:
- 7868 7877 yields 49.3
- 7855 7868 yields 49.7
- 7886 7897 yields 49.9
